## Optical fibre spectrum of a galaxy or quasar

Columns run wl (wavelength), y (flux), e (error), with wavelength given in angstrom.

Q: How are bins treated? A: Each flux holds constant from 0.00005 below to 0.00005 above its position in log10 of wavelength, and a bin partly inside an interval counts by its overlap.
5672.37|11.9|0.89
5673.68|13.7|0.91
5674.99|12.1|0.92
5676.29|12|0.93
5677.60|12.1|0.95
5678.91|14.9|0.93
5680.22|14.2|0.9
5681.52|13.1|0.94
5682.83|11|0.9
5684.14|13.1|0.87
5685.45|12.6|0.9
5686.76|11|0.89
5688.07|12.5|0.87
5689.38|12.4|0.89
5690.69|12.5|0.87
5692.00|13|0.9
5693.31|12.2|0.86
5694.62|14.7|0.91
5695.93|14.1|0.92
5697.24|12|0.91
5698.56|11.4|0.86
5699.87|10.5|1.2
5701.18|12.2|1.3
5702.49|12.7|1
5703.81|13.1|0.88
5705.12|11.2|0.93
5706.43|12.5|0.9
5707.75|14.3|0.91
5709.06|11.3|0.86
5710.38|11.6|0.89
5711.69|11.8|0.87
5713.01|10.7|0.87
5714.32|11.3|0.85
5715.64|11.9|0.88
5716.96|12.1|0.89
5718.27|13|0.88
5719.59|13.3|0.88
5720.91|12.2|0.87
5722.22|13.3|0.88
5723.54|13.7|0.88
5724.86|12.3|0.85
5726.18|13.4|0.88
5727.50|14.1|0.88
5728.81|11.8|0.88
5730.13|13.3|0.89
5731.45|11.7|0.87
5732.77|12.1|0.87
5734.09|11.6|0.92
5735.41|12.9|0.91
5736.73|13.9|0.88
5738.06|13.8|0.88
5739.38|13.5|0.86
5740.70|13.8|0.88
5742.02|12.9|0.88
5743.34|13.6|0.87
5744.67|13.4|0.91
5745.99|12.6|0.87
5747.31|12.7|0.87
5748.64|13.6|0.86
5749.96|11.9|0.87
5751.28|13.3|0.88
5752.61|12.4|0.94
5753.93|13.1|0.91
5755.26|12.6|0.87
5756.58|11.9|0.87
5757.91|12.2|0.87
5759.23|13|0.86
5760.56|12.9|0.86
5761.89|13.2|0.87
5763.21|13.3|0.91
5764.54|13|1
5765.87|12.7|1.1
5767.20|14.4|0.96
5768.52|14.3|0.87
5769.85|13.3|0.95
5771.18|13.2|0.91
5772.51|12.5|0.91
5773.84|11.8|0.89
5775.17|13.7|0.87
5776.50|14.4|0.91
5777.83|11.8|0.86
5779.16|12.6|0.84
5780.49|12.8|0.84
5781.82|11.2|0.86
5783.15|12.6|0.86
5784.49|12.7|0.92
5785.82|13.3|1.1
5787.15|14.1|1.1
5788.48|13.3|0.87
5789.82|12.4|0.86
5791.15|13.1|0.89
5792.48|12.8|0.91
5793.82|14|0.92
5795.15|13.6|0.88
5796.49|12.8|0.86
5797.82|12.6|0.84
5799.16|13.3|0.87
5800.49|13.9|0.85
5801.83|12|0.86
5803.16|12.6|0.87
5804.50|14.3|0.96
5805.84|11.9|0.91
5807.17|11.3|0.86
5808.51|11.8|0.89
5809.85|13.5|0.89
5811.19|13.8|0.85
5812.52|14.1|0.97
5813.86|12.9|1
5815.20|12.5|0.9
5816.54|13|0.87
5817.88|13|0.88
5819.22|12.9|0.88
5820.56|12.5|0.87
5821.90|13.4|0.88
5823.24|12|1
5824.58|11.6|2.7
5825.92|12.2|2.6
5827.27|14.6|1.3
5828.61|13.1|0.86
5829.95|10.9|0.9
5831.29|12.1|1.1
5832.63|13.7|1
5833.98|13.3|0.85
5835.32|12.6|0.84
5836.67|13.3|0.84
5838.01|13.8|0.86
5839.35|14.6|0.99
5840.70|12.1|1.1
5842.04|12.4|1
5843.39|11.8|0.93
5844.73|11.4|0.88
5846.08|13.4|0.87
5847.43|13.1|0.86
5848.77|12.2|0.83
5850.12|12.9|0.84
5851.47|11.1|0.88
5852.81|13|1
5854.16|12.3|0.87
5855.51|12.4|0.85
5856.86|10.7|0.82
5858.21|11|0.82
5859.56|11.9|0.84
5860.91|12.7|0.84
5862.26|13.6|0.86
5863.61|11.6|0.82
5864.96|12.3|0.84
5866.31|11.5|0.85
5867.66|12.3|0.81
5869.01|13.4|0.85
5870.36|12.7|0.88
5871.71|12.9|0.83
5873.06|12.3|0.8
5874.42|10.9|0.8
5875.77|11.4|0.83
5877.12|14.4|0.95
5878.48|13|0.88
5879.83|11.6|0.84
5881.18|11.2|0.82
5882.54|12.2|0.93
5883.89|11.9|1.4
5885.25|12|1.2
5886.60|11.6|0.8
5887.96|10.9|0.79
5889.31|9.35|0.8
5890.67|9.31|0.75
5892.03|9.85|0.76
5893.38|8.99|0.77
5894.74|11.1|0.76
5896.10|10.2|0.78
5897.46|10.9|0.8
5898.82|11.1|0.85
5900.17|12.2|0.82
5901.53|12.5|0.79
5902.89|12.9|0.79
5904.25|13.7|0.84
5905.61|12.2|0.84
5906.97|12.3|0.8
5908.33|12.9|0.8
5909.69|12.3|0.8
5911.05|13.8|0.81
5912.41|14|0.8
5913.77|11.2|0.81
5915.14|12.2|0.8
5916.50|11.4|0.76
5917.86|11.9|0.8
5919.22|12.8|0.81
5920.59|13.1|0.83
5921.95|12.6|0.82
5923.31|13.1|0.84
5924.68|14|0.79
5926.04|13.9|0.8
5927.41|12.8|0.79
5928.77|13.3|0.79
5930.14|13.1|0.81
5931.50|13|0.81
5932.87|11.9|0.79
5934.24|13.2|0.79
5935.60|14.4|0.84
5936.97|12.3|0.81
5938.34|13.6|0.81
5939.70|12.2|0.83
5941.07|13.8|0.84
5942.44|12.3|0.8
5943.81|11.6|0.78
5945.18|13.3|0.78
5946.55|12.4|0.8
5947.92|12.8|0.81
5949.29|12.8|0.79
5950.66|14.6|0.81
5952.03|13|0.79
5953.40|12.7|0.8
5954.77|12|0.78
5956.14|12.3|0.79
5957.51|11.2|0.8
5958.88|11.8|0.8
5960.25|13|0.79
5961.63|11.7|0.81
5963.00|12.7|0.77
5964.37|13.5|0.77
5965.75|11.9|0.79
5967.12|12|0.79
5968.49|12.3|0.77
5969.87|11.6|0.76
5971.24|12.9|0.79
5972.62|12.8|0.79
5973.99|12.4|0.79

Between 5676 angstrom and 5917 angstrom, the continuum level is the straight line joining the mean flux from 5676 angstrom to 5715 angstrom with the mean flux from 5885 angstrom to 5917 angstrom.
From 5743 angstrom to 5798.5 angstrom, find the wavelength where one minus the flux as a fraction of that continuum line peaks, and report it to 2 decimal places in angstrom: 5781.82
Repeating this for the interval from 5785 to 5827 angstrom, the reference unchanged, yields 5807.17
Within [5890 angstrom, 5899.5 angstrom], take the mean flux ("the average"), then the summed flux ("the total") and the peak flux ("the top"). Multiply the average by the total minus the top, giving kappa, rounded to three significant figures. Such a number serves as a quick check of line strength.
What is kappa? 616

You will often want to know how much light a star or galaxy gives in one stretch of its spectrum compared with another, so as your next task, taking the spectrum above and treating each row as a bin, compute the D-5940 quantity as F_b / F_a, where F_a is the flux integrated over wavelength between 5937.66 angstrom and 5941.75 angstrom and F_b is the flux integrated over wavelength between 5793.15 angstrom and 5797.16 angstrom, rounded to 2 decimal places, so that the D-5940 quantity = 1.00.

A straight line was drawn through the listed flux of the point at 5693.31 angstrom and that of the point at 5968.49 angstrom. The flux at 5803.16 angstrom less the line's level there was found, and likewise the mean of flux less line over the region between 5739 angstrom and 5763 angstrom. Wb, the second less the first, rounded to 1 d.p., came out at 0.3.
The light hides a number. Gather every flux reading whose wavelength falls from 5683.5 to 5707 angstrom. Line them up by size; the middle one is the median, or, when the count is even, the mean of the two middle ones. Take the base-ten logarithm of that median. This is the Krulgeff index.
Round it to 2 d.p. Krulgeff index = 1.10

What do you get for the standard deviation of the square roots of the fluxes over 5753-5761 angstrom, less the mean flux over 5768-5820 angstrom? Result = -12.9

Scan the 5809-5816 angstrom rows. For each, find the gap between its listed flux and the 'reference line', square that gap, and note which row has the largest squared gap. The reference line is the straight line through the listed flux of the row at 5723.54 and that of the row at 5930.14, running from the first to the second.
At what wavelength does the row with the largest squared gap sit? 5815.20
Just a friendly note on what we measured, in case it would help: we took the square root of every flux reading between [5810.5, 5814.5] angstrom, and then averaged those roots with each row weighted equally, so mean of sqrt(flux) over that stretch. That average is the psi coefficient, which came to 3.69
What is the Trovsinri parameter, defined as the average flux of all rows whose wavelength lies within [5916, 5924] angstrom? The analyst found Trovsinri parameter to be 12.5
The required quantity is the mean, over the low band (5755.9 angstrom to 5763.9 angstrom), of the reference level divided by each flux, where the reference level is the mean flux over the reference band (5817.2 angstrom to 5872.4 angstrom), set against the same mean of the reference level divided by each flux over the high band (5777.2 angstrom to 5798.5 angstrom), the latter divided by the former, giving 0.99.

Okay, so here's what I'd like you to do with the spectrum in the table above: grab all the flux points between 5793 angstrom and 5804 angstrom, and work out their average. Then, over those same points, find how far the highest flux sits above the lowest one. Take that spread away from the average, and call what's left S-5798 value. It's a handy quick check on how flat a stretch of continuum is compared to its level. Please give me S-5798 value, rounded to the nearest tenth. 11.1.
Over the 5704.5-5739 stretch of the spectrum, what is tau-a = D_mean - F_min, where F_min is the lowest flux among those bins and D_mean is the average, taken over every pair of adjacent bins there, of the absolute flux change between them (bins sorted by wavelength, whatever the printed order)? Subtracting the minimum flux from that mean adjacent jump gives -9.7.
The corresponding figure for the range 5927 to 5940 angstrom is -10.9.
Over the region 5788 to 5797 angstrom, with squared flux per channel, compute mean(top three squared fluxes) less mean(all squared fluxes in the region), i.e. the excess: 13.0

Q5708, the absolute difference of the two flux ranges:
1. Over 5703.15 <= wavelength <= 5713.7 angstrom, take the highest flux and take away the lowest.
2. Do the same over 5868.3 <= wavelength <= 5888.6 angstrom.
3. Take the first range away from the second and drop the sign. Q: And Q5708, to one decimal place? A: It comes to 0.1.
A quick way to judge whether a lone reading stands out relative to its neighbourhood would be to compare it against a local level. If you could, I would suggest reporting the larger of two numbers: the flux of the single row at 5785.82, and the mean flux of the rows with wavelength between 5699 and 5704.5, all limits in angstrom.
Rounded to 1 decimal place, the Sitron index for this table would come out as 13.3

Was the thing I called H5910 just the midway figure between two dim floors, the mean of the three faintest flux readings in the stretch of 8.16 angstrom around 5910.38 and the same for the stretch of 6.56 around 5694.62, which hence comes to 12.2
